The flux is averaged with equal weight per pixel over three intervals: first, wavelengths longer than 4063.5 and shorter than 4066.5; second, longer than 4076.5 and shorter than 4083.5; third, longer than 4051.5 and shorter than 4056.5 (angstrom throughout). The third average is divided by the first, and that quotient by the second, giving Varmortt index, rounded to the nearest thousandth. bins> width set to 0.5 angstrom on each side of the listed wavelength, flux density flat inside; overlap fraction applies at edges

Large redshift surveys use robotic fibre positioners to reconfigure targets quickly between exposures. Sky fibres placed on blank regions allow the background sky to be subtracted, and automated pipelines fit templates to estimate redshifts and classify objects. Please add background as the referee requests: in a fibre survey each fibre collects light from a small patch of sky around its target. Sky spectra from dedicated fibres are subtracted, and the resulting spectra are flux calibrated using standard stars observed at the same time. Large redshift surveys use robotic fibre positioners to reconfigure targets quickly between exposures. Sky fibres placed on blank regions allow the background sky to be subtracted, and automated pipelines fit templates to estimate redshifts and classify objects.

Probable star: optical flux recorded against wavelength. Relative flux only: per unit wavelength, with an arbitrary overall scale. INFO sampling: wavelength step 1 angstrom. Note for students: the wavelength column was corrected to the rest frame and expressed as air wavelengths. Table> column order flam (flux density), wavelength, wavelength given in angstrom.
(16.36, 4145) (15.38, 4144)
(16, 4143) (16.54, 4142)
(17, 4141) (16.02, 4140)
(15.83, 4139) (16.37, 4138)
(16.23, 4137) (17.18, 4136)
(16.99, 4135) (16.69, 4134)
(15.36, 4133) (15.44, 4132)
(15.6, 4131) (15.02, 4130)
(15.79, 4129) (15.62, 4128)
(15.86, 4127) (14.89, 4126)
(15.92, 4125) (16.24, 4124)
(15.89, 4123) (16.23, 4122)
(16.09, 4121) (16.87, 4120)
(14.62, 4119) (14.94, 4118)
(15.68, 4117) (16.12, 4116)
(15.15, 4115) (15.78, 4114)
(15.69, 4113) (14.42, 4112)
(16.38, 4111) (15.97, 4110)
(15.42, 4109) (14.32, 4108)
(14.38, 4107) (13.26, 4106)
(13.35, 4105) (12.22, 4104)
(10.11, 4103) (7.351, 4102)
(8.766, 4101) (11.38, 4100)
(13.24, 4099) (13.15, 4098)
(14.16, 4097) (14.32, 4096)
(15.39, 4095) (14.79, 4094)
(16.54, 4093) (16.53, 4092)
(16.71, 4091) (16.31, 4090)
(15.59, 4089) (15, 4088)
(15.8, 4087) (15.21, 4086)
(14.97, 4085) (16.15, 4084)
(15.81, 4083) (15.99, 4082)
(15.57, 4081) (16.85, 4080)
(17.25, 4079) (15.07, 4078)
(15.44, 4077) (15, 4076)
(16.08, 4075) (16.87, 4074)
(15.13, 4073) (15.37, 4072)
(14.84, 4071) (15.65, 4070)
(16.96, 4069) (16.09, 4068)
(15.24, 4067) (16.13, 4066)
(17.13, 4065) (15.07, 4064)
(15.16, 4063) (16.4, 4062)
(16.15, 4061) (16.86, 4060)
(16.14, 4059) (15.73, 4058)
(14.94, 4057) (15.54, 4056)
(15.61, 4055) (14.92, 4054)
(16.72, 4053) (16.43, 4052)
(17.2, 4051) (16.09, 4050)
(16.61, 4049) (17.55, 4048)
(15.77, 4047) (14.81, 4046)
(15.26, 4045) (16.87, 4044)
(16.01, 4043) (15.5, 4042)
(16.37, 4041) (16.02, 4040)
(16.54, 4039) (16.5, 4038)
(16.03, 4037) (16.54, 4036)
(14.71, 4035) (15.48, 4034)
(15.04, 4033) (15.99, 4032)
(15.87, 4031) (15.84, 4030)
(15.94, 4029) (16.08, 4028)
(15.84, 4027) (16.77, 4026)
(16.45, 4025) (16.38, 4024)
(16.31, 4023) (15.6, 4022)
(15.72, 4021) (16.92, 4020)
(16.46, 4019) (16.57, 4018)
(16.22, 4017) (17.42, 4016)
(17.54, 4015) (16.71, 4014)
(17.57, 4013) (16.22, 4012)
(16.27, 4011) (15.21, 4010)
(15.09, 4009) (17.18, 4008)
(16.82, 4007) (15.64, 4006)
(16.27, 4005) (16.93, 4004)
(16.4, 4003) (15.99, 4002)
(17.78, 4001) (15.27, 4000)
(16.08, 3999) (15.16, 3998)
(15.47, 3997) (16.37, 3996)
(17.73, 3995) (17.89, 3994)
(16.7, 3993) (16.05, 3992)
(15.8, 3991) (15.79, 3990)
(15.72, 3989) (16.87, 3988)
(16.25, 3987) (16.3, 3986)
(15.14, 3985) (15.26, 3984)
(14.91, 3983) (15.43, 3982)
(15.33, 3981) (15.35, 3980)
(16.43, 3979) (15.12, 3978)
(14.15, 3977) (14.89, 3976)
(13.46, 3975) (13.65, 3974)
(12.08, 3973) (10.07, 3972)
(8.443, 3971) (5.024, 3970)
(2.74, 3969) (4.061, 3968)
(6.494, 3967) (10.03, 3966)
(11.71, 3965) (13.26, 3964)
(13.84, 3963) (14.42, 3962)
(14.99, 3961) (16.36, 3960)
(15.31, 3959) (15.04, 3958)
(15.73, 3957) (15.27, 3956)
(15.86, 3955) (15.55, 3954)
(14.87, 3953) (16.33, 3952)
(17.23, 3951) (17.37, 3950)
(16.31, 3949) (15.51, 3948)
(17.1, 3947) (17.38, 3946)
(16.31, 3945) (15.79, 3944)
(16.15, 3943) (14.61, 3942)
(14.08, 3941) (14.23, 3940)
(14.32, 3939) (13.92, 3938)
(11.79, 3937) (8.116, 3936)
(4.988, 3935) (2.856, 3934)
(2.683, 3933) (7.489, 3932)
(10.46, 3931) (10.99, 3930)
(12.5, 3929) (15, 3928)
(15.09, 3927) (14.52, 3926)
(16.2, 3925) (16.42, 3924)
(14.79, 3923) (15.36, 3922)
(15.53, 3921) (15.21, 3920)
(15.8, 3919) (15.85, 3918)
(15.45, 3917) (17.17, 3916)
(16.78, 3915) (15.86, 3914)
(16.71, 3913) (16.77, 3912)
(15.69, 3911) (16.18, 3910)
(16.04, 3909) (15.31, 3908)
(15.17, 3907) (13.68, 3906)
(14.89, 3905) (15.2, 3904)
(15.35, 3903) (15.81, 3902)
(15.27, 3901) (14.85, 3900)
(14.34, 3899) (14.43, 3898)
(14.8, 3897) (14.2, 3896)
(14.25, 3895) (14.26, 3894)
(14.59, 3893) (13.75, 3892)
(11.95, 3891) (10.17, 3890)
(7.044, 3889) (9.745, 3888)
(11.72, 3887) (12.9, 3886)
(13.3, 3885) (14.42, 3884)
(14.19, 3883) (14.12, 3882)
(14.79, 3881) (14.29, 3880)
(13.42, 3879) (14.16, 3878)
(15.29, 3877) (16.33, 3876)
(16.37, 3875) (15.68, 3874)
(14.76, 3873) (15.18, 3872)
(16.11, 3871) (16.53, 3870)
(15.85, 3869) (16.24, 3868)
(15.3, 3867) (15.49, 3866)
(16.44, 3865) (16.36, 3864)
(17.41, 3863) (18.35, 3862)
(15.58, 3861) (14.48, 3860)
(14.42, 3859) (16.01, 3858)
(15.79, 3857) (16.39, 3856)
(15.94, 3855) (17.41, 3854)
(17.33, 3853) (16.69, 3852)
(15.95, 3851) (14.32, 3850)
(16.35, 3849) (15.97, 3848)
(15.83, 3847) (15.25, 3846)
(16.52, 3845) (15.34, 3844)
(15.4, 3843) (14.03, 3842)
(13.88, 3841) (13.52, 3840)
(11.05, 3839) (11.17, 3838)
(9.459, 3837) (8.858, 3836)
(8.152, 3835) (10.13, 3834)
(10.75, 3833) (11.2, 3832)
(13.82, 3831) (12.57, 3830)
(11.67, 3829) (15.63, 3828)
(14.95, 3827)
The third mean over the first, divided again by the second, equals 0.061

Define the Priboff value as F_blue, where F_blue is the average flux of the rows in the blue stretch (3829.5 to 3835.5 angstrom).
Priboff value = 11.1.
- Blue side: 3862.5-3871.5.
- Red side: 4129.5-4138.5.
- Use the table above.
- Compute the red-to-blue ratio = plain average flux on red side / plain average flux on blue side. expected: 0.99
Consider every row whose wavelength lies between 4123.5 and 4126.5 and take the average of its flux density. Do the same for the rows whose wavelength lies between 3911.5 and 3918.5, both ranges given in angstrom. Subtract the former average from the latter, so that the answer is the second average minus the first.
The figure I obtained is 1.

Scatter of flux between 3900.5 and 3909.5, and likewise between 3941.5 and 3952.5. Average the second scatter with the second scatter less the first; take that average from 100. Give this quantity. 99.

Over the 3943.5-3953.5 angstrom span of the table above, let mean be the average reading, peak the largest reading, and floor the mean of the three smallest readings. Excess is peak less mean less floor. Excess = -14.4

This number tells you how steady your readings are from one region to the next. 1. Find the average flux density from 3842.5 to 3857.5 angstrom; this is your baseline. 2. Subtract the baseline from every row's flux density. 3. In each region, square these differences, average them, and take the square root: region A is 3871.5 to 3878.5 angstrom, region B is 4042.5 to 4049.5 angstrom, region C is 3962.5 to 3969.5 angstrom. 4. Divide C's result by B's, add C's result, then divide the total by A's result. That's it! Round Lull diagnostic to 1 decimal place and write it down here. 17.9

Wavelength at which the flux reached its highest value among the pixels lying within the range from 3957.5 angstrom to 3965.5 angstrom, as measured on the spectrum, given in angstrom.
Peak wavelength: 3960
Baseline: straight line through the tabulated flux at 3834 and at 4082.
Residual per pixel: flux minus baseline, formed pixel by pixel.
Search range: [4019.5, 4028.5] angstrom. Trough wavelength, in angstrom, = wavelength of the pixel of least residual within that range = 4022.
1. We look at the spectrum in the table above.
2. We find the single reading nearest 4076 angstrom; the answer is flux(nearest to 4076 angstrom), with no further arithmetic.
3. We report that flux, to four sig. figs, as 15.00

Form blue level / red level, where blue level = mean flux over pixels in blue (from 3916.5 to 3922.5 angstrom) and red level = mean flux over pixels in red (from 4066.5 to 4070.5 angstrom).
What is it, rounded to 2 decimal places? 0.97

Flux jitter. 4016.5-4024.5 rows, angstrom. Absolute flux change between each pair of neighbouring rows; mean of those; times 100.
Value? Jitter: 43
